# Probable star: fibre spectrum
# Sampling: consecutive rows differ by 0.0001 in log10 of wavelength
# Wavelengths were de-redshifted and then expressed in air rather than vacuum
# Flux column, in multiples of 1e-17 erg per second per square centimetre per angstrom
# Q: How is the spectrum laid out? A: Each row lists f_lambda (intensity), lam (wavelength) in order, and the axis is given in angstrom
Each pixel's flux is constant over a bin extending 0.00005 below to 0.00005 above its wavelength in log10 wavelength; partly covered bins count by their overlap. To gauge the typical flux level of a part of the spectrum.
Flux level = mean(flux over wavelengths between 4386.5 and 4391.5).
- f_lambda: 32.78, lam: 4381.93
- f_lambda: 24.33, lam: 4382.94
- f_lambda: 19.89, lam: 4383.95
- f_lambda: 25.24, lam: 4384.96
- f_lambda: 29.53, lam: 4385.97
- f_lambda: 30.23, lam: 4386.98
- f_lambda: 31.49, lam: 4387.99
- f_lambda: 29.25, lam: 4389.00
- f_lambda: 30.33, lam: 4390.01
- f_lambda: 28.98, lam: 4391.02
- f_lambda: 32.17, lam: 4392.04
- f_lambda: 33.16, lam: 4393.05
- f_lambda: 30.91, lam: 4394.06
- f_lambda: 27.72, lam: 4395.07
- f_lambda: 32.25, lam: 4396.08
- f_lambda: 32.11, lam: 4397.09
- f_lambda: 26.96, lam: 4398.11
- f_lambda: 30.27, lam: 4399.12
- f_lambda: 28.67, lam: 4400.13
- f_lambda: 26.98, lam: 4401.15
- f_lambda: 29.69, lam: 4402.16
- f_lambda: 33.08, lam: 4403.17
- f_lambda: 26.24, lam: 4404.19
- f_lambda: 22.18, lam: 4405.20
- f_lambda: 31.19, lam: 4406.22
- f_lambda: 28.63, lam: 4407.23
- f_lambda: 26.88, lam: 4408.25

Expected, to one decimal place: 30.1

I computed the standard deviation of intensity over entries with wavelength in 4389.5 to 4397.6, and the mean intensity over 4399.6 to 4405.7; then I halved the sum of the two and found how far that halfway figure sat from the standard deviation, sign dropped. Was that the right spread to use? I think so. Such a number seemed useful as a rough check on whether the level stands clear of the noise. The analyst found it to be 13.0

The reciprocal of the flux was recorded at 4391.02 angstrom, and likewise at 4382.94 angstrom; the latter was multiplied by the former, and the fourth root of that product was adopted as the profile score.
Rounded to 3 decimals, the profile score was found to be 0.194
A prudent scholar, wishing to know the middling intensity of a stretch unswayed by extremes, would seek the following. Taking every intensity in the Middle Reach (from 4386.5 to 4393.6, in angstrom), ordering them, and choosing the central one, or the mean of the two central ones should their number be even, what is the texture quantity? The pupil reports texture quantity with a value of 30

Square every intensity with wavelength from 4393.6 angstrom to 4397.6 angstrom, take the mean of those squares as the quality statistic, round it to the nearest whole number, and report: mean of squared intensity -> 949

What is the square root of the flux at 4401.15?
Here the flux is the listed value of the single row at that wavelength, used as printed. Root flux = 5.19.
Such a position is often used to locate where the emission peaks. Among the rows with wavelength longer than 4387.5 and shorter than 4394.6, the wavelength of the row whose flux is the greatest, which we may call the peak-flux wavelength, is 4393.05 angstrom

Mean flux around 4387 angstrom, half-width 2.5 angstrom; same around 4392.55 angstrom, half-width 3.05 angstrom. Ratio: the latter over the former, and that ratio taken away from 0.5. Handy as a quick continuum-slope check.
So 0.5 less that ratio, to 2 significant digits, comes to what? -0.55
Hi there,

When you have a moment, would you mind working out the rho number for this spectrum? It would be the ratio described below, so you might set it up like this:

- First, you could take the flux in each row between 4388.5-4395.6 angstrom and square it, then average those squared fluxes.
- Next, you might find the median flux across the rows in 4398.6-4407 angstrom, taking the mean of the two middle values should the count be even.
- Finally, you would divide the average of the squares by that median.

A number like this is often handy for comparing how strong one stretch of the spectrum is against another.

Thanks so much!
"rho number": 31.7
